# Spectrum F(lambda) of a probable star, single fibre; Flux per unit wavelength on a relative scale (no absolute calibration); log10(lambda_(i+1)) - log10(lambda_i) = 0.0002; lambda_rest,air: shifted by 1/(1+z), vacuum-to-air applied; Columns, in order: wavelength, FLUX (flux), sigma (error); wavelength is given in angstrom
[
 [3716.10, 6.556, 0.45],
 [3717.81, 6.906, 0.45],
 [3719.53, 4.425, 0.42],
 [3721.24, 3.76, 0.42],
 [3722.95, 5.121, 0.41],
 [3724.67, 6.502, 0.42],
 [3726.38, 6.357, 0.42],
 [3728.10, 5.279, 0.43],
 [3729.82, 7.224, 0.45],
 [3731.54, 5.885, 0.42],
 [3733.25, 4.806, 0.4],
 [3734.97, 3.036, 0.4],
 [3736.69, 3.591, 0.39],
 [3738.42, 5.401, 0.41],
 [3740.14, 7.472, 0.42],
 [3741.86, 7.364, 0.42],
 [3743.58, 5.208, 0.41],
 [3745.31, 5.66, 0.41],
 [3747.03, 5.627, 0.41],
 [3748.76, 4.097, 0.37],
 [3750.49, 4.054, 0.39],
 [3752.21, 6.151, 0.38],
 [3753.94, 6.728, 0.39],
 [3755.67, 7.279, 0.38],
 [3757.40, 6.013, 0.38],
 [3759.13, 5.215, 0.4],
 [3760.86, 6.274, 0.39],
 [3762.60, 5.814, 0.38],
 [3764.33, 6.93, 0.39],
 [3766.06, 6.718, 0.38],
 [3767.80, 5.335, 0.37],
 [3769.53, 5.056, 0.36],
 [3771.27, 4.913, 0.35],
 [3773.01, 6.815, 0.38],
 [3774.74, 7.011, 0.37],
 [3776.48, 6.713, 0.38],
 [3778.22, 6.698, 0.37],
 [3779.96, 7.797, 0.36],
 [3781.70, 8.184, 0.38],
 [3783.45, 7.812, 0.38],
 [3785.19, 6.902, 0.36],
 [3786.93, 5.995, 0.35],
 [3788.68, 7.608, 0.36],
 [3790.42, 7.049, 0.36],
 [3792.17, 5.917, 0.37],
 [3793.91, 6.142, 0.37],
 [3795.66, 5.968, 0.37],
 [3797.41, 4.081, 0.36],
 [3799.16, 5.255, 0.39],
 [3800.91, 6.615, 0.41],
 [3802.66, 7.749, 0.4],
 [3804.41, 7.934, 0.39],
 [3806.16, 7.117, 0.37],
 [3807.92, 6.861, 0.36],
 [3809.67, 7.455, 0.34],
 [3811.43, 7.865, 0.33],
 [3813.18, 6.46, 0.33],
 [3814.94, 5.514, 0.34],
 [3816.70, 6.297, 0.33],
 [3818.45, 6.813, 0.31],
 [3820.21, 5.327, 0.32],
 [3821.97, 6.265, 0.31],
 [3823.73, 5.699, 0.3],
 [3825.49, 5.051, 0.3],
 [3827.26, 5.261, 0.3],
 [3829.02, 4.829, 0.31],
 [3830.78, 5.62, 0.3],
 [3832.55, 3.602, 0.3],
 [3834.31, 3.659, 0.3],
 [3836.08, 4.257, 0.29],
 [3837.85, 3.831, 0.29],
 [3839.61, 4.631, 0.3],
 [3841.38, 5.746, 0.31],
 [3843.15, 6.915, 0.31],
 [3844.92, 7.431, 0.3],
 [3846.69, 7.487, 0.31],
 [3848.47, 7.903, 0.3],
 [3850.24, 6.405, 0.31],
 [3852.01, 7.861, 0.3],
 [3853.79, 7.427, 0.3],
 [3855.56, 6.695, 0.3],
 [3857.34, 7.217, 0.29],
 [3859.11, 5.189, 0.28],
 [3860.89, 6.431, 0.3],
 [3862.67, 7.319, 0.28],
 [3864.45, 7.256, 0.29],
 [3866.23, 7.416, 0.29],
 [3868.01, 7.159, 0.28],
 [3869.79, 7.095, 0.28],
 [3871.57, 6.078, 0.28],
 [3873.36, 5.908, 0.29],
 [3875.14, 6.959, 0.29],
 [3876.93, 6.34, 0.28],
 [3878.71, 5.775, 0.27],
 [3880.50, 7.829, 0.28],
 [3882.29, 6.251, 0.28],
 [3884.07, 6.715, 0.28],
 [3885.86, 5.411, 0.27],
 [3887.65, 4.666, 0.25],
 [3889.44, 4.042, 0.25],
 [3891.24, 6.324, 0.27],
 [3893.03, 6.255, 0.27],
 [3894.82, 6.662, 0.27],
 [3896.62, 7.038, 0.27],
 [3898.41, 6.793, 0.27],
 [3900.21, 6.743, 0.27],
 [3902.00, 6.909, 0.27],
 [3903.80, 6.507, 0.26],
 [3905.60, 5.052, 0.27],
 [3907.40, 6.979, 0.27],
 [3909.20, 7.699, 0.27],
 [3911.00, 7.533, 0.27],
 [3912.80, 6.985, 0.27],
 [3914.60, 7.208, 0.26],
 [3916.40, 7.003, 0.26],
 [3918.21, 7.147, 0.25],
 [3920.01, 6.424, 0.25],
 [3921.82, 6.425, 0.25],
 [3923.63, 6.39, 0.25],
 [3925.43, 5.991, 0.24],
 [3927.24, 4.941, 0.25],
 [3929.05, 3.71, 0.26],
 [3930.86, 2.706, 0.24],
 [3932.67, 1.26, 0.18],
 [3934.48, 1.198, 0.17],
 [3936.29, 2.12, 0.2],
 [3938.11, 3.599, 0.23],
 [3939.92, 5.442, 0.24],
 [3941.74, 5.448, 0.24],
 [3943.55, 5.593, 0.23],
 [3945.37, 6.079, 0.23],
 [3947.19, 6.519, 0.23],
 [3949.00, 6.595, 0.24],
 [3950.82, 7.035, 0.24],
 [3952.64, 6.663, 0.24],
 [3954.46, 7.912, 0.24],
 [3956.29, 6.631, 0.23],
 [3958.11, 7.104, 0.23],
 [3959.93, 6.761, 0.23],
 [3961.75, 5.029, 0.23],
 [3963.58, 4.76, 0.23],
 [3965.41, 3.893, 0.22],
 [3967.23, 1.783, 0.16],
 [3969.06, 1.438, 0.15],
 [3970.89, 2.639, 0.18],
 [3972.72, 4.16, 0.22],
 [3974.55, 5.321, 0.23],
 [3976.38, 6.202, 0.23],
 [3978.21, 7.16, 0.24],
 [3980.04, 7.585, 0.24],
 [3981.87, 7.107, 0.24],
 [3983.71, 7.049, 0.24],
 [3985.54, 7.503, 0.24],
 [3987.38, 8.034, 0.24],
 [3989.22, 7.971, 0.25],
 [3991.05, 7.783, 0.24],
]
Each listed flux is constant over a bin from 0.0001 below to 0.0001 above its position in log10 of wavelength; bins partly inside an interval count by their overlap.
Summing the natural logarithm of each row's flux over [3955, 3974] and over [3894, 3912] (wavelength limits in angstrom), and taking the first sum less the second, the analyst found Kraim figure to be -5.5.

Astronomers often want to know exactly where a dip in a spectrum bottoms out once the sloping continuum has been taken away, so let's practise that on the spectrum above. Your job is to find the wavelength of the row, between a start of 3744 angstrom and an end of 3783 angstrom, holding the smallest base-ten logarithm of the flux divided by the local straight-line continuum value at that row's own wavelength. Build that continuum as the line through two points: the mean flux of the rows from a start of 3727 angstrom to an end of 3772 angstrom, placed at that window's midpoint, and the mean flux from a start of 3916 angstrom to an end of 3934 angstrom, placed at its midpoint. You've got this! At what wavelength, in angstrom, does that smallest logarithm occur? 3750.49 angstrom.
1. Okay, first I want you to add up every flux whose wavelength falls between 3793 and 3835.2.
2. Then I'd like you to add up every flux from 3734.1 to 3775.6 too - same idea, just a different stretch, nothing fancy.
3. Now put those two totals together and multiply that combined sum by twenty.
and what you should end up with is 5624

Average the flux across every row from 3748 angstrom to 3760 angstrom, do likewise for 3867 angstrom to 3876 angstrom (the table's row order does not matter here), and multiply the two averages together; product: 38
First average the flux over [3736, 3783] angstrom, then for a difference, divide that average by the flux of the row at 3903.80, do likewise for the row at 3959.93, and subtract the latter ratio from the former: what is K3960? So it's 0.0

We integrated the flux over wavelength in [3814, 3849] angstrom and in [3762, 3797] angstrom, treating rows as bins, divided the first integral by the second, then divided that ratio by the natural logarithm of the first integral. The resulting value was 0.16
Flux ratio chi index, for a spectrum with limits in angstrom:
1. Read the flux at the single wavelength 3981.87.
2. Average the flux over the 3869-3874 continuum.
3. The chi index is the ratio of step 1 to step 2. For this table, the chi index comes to 1.12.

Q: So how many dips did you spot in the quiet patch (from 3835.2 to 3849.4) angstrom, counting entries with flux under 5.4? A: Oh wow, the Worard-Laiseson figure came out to 3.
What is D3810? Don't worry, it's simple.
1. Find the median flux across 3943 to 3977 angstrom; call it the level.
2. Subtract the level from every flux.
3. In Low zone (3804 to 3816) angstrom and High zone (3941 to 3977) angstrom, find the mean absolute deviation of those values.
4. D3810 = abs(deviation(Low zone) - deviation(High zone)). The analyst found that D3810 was 0.8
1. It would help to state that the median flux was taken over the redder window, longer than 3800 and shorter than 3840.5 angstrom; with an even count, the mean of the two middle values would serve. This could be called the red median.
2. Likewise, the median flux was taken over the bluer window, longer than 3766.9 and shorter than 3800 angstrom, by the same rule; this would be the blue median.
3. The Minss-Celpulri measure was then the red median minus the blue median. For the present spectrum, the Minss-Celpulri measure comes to -1.0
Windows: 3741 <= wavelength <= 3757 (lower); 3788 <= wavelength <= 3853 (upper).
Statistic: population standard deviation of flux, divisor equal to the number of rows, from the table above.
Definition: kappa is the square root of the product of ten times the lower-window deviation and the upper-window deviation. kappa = 3.84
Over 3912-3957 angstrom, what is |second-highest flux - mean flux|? 1.7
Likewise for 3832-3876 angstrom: 1.5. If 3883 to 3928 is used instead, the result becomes 1.1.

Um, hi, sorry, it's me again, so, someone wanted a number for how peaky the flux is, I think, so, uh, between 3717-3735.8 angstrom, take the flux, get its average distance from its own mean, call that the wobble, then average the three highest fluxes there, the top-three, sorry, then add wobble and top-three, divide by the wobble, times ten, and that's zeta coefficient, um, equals 74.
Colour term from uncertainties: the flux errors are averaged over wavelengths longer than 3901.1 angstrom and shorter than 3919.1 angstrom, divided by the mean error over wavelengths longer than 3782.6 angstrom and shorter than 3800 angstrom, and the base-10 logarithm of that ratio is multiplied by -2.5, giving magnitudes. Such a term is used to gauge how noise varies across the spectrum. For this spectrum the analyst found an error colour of 0.35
